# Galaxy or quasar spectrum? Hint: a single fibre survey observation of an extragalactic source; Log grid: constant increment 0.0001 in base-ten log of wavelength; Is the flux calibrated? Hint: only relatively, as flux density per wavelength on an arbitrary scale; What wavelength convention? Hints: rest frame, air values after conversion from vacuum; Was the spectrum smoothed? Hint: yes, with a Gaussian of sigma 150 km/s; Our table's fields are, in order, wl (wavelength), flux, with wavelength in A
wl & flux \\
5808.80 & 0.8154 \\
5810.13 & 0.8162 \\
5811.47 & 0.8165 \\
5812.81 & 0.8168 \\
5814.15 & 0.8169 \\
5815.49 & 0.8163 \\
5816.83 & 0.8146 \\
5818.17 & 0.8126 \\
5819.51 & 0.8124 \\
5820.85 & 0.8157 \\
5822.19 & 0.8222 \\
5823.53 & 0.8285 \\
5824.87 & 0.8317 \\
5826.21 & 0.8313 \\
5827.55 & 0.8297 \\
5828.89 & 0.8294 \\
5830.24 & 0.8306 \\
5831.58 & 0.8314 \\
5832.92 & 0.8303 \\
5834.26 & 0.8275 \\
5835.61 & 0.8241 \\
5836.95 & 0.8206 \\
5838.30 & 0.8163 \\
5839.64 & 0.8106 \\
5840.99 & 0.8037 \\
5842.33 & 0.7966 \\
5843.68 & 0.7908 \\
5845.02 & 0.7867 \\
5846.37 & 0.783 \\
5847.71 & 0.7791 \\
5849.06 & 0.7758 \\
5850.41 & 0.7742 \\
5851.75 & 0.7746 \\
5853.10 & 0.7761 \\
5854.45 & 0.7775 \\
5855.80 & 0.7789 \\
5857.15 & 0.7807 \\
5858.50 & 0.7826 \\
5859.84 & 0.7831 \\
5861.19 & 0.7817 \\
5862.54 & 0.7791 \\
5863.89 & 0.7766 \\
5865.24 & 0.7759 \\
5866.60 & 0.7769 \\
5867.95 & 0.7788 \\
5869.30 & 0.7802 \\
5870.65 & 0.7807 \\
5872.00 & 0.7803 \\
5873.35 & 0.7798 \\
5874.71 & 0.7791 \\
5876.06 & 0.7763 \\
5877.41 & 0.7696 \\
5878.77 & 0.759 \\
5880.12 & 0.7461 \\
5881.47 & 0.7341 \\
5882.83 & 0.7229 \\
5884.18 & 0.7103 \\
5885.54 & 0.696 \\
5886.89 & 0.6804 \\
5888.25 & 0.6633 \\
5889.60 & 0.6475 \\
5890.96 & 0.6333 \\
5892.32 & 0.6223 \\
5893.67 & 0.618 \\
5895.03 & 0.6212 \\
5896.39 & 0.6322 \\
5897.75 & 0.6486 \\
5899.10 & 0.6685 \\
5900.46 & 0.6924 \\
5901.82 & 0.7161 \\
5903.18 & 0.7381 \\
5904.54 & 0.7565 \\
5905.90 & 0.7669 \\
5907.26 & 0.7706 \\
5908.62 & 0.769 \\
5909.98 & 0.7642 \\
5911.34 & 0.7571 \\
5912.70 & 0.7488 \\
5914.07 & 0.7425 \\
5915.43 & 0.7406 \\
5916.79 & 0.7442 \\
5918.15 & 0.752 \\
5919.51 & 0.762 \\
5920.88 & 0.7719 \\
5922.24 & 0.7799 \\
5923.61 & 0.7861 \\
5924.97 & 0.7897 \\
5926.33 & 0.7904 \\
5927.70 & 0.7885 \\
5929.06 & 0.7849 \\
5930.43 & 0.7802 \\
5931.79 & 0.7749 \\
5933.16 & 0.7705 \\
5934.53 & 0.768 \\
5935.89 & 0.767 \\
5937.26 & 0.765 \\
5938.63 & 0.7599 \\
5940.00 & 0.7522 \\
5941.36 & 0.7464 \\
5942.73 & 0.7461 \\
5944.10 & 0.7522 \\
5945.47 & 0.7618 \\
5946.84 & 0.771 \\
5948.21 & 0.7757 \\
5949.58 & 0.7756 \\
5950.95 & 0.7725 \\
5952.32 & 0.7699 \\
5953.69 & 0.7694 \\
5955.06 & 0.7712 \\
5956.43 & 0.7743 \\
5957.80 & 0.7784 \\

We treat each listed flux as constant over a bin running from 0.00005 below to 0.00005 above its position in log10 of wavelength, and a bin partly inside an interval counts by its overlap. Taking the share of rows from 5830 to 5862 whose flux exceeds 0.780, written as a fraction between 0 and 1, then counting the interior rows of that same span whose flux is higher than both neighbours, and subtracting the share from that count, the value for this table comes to 1.3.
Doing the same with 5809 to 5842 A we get 2.0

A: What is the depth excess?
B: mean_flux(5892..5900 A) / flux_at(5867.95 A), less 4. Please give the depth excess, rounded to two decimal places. -3.18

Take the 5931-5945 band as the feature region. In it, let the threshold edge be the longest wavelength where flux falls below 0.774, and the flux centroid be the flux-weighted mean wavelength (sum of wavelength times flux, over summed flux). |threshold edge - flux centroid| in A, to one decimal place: 6.2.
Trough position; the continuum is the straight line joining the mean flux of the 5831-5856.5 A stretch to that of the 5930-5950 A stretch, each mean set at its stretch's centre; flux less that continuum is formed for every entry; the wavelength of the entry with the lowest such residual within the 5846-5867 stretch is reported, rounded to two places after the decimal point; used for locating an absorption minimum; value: 5850.41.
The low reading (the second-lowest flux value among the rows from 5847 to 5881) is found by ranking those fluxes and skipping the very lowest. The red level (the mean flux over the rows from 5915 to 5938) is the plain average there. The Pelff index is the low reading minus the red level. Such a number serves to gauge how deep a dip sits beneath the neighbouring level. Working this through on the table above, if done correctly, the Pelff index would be -0.013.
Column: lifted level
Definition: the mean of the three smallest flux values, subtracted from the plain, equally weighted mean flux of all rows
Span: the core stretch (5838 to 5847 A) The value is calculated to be 0.011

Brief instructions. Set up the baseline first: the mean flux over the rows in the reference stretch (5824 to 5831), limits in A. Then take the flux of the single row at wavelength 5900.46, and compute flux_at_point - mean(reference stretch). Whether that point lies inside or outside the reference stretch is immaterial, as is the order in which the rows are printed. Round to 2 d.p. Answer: -0.14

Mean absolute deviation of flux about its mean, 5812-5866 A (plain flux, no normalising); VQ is 0.02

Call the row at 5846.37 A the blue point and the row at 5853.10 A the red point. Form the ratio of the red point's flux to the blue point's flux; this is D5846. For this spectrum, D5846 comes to 0.99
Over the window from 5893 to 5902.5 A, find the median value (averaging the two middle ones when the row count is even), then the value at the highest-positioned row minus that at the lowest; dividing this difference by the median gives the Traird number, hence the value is 0.15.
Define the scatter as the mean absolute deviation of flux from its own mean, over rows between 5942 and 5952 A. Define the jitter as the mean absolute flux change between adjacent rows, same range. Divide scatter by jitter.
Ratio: 1.82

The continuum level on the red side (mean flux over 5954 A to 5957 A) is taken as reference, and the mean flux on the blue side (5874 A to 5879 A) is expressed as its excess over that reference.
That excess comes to -0.002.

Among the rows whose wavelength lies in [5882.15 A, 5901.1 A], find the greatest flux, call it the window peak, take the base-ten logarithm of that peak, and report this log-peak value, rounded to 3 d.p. -0.141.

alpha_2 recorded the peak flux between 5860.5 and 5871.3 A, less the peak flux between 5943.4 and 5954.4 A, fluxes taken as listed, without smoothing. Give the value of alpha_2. 0.006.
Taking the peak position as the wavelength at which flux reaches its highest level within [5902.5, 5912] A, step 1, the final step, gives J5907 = 5907.26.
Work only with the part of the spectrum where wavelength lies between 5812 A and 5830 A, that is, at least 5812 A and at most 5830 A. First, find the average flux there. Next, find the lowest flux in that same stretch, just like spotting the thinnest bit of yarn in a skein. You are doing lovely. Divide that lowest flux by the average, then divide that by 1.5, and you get 0.659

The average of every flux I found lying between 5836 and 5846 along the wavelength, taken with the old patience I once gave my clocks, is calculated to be 0.804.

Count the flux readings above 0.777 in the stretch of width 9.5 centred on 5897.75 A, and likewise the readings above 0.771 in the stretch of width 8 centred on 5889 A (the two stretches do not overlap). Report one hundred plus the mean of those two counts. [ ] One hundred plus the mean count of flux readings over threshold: 100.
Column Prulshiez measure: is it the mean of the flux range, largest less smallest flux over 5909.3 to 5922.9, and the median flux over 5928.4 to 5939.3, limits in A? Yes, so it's 0.404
